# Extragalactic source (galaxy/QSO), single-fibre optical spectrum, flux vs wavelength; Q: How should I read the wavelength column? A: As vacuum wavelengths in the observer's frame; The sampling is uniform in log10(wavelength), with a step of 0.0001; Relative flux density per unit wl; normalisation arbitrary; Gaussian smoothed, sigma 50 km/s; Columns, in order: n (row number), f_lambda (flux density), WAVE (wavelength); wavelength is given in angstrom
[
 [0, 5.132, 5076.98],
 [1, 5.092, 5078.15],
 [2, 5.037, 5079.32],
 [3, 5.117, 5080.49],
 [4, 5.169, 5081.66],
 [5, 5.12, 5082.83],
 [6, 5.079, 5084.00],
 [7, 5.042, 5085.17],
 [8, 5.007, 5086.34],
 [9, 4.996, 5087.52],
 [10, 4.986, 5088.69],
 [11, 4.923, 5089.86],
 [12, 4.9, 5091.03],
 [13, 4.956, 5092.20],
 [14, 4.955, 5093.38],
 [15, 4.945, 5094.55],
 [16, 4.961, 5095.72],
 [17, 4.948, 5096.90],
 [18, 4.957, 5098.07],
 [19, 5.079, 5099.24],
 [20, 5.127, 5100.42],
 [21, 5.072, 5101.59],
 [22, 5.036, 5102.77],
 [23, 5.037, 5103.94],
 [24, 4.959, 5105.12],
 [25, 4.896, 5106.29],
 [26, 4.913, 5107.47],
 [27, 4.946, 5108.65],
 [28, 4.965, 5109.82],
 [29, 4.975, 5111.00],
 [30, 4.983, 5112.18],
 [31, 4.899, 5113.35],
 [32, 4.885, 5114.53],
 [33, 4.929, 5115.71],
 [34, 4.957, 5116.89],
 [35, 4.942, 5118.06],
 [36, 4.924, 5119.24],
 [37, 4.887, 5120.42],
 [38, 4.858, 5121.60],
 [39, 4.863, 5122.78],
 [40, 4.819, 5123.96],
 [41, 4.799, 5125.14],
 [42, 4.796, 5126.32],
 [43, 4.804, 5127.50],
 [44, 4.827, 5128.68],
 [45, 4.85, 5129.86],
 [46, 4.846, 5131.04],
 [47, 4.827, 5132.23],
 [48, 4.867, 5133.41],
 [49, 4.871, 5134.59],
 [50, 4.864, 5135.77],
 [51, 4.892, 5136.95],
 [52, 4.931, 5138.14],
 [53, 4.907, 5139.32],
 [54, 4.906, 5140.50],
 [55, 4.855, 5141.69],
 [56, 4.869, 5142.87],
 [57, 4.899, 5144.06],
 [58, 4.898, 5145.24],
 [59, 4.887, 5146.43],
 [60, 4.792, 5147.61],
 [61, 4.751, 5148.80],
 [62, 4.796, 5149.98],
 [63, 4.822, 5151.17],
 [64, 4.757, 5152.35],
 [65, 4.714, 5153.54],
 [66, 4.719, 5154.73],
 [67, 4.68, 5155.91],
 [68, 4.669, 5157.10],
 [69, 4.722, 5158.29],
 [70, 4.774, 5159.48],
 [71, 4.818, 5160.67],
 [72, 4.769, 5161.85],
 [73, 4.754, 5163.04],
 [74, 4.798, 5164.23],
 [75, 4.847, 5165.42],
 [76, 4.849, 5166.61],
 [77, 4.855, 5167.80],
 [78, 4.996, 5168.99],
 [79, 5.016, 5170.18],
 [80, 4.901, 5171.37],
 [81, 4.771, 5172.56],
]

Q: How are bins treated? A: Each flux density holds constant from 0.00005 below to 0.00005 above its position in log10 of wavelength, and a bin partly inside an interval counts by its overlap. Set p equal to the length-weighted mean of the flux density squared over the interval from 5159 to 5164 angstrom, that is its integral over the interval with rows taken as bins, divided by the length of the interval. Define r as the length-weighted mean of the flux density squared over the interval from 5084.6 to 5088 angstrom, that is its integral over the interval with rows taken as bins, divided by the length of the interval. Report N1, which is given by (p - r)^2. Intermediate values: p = 22.9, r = 25.1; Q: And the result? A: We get 5.0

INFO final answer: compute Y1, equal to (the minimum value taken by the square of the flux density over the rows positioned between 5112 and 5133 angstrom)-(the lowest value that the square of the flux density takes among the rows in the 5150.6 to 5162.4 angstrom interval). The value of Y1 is 1.2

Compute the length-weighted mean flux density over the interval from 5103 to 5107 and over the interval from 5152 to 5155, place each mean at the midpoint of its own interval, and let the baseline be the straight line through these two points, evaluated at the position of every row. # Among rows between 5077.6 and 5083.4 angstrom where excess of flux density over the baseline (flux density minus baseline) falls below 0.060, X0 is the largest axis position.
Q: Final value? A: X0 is 5082.83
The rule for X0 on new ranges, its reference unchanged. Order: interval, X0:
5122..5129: 5128.68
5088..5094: 5093.38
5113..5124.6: 5123.96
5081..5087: 5086.34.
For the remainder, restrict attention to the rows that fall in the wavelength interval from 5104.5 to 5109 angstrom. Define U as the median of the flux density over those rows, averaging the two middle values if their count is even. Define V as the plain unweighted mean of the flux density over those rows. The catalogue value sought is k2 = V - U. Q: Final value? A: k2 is -0.001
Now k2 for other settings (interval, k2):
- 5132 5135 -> -0.012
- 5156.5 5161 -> -0.002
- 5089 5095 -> -0.009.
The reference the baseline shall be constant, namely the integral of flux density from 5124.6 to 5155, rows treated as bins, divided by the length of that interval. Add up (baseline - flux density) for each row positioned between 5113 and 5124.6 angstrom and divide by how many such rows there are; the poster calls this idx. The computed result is -0.06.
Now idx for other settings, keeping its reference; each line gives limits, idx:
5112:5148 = -0.04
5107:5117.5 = -0.10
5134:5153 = -0.02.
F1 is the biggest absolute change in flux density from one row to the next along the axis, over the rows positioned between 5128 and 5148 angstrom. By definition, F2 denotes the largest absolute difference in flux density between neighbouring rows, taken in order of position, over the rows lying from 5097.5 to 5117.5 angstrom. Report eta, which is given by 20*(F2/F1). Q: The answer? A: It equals 26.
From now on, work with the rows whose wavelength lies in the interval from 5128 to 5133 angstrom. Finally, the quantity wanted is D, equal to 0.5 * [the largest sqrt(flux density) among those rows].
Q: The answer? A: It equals 1.10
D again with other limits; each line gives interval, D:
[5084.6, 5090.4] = 1.12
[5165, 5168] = 1.10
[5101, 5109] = 1.13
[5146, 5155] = 1.11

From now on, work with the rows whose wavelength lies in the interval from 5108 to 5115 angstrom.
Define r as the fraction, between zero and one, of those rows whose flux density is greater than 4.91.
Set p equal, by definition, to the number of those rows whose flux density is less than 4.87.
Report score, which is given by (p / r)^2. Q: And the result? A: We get 0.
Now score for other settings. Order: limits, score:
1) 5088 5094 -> 0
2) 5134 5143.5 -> 576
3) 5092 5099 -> 0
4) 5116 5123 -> 16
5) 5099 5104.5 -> 0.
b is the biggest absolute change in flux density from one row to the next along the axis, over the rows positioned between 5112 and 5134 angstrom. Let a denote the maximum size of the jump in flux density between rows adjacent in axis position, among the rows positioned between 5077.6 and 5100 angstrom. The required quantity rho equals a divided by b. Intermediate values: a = 0.122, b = 0.084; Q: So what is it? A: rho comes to 1.5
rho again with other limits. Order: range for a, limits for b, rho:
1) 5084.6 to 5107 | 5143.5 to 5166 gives 1.3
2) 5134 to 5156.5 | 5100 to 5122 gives 1.1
